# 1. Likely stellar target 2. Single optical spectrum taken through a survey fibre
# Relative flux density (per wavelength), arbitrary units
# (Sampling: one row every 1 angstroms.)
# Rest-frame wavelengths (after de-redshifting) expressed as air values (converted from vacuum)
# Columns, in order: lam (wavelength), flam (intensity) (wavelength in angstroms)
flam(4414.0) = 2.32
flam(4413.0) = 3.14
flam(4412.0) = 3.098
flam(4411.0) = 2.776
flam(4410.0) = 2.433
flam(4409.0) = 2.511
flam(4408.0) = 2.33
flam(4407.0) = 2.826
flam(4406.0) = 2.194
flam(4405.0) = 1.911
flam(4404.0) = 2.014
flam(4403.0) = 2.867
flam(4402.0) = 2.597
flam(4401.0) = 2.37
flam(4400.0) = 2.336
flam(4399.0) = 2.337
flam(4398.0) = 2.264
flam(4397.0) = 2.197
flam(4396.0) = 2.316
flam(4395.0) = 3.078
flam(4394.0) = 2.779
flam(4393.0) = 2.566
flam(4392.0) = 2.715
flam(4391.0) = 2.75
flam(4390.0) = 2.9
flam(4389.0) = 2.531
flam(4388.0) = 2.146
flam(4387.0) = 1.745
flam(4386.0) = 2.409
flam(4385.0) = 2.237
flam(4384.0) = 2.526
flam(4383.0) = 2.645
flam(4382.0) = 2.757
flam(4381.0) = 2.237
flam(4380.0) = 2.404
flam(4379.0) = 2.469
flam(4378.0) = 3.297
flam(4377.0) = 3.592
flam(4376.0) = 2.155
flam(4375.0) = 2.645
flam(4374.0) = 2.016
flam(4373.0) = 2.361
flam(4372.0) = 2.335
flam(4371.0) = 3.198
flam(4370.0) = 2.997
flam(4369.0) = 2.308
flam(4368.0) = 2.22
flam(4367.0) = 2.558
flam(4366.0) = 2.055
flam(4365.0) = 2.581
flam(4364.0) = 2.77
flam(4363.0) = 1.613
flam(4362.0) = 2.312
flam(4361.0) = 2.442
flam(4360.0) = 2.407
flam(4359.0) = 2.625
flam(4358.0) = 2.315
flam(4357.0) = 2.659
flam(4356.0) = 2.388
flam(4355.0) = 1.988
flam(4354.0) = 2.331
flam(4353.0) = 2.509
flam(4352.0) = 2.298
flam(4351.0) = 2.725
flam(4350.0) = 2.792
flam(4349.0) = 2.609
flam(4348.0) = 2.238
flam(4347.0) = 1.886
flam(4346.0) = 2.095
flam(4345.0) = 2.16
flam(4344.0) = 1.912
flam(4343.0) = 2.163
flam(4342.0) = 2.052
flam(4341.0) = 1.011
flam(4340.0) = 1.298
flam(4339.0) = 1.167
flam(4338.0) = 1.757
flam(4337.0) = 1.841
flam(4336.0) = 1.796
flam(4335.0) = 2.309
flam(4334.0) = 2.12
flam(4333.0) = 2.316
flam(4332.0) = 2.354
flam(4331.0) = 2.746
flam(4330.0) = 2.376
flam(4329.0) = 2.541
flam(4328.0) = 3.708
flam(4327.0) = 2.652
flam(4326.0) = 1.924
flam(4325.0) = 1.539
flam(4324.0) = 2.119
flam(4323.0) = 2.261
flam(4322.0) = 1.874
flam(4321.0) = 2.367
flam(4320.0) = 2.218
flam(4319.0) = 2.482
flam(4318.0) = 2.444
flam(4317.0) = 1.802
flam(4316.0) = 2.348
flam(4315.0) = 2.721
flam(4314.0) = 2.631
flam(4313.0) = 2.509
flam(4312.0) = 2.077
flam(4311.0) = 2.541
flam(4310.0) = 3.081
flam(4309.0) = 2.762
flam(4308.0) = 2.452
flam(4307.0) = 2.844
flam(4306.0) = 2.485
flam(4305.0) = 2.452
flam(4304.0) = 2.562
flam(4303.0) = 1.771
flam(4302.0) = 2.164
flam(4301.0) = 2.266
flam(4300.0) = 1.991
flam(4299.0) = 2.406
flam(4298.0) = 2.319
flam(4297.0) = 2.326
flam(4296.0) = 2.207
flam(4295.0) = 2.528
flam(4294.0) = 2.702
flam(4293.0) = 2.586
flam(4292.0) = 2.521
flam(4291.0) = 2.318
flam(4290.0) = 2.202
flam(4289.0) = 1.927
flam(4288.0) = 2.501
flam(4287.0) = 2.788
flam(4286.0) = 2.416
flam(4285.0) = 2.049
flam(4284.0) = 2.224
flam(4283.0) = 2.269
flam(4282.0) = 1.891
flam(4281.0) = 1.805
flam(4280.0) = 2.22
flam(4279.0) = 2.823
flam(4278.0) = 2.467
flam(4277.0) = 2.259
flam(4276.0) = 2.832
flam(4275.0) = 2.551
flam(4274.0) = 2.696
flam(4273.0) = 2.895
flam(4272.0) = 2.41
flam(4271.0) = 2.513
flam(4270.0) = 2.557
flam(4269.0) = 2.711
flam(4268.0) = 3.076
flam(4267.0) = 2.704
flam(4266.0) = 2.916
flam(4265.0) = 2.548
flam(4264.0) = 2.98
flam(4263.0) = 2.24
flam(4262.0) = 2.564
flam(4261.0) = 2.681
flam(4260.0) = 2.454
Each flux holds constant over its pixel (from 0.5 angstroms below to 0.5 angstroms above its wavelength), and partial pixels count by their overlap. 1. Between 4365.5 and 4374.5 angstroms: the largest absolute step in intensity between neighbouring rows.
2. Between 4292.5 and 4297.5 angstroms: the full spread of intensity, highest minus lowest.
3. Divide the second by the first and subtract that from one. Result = 0.4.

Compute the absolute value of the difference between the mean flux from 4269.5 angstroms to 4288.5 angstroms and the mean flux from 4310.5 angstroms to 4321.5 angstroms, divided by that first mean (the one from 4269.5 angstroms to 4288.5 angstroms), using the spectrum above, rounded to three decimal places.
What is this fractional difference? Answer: 0.022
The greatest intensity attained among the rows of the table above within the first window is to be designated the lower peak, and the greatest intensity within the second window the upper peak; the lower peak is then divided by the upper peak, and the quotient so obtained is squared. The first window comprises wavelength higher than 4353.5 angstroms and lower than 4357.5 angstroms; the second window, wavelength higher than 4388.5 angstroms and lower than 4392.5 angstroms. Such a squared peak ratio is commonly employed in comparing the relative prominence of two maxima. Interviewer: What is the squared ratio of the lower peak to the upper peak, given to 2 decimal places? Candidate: 0.84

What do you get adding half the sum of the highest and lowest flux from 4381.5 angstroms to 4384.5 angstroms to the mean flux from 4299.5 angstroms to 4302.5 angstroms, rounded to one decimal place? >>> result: 4.8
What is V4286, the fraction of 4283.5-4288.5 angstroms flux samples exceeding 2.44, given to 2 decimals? 0.40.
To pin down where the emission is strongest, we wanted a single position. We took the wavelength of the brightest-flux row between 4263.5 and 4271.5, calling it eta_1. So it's 4268.0 angstroms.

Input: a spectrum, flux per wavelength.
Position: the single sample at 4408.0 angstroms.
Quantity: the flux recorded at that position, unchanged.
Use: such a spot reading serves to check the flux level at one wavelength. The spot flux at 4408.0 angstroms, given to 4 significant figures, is 2.330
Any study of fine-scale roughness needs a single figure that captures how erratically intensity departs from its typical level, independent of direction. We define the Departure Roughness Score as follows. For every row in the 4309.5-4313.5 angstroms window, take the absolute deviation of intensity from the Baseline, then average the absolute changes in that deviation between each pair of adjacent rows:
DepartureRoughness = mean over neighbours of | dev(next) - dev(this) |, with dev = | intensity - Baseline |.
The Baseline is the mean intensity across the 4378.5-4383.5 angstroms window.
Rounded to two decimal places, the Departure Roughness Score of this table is 0.45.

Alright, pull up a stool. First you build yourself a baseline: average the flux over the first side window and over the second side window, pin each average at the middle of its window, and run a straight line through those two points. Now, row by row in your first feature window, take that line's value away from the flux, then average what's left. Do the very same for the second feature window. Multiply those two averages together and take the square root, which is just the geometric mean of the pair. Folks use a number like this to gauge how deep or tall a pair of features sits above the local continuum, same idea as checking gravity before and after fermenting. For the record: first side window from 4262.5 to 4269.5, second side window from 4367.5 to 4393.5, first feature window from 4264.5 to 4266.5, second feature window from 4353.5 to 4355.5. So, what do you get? 0.1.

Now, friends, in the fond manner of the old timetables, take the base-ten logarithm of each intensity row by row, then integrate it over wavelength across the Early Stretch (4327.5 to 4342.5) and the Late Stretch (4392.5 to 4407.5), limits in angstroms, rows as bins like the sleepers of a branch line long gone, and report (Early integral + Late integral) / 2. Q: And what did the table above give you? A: 5.12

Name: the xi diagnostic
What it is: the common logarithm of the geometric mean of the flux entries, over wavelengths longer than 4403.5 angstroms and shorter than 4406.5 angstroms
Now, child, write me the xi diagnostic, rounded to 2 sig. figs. 0.31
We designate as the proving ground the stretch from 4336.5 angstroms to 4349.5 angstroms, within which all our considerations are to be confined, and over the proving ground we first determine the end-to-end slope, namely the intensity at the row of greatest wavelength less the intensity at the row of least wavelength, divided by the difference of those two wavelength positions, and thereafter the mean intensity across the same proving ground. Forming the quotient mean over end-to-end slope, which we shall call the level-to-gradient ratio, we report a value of 29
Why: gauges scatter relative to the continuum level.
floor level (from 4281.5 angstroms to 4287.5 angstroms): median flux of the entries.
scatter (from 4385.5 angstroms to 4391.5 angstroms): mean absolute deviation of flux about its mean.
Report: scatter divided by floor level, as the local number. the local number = 0.14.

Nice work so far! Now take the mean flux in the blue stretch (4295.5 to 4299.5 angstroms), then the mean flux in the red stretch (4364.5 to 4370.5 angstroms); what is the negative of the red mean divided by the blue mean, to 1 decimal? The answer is -1.1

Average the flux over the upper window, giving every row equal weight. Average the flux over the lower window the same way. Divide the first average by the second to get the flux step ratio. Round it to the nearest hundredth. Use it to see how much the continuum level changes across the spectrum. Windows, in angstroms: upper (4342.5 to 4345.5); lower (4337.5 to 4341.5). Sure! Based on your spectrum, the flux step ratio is 1.59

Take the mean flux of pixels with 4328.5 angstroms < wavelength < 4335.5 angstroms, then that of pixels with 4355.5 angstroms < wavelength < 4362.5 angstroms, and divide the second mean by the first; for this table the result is 1.02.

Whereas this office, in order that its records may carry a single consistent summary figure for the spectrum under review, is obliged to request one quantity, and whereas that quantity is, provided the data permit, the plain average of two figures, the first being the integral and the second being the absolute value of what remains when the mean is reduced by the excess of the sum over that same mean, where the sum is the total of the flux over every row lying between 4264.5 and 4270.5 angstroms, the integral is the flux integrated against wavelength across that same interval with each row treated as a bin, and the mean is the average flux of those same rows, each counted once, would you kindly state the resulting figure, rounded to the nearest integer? 14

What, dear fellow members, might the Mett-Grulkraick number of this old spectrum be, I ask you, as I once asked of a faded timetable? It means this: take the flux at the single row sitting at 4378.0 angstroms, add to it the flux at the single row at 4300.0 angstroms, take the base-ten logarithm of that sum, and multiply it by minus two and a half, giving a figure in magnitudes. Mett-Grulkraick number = -1.81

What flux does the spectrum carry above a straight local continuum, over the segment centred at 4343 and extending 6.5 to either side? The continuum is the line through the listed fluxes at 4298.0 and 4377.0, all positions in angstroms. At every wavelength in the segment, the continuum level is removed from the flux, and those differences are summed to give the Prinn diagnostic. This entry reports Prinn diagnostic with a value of -15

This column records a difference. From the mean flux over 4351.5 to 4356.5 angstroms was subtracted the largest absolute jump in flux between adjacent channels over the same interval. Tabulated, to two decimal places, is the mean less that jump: 1.90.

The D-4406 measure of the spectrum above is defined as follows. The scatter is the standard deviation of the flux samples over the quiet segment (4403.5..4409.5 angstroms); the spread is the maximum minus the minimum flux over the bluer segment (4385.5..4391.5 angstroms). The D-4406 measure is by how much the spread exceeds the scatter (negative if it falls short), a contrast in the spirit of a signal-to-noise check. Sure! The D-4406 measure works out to 0.8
